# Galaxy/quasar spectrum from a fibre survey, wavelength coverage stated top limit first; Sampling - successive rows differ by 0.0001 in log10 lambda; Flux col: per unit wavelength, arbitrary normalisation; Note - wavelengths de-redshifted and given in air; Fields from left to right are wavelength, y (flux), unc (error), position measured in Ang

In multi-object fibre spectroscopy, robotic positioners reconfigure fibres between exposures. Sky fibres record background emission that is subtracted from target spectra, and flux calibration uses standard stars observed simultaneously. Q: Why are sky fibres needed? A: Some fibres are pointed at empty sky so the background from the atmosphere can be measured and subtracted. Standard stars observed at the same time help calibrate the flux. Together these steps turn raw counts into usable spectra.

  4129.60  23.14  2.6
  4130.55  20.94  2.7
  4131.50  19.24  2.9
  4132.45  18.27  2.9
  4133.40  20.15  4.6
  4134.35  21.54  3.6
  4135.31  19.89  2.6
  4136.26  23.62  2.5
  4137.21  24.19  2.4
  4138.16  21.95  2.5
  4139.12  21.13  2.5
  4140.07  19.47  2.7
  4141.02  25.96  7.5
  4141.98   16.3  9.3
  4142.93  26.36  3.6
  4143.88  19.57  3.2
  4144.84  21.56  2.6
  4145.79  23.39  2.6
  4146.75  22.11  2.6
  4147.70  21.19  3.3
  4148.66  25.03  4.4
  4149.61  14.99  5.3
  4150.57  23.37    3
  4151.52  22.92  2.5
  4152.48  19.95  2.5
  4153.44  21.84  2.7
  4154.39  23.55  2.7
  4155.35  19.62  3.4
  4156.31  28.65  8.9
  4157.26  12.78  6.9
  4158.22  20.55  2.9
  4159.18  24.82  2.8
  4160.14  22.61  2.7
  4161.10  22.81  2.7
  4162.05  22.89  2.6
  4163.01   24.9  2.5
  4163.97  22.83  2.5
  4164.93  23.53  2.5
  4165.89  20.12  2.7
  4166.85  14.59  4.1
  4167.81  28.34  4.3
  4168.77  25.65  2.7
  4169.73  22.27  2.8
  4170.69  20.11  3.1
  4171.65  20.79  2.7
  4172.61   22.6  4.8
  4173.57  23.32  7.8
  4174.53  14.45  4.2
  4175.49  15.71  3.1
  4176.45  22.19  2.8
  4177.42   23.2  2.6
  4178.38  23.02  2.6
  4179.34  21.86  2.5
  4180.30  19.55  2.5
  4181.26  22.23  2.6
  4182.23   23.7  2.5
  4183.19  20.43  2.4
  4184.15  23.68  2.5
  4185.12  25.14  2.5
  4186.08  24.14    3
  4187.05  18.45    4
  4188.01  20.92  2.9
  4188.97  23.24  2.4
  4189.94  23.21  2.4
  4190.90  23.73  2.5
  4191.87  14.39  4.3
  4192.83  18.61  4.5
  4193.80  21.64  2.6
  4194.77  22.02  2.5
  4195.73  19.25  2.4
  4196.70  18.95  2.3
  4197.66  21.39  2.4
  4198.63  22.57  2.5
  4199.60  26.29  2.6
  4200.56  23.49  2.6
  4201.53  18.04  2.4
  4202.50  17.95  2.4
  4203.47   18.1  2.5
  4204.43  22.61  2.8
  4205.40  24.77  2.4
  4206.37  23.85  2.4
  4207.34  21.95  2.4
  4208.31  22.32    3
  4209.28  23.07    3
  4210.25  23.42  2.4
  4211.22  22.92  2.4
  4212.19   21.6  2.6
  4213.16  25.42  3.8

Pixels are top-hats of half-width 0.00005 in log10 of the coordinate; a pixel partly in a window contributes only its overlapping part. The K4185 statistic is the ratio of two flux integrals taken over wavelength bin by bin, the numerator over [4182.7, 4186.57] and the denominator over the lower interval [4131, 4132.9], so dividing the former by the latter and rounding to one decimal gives 2.5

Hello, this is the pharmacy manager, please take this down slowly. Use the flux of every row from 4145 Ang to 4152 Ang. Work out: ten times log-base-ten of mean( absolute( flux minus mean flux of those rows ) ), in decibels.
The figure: 3.3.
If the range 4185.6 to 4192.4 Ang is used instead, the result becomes 4.4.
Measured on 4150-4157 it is 3.1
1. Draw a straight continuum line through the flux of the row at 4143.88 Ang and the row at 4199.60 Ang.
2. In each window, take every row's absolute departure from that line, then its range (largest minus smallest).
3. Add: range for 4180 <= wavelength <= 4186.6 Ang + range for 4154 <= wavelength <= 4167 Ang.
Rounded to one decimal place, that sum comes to 11.6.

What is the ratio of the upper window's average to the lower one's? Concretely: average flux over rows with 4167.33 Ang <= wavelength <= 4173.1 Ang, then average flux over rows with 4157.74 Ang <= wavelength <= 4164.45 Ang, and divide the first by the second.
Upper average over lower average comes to 1.01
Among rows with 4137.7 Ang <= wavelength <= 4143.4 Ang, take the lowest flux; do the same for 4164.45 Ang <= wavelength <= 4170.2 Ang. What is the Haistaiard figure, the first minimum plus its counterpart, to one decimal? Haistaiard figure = 30.9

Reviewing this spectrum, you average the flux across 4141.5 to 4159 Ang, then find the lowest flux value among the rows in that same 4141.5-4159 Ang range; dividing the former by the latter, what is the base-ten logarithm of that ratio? 0.22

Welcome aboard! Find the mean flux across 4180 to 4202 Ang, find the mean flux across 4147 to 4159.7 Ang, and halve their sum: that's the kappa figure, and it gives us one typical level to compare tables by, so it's 21.5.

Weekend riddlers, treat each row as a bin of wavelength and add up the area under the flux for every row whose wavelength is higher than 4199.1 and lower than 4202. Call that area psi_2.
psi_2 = 66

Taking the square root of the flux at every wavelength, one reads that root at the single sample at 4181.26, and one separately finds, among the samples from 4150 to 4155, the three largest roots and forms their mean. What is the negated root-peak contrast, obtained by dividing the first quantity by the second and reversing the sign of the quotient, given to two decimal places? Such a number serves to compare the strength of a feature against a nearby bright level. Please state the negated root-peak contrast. -0.98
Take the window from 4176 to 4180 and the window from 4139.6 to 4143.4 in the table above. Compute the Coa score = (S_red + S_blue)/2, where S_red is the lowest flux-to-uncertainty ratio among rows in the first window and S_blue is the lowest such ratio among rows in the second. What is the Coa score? 4.8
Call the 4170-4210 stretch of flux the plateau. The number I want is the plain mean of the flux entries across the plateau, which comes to 21.4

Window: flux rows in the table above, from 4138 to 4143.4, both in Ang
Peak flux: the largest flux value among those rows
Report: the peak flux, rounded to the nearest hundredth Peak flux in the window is 26.36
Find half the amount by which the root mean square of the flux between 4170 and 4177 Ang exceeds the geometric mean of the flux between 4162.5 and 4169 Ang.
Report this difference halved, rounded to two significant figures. -1.1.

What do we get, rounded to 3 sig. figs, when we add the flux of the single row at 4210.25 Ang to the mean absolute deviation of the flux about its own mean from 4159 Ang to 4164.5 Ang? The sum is 24.3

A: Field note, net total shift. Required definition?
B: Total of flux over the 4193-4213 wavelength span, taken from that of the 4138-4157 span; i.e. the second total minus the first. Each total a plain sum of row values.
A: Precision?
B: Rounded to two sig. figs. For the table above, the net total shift 2.7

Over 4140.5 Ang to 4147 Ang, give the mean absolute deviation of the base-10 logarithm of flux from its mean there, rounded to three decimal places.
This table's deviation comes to 0.053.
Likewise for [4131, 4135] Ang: 0.023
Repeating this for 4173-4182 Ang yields 0.062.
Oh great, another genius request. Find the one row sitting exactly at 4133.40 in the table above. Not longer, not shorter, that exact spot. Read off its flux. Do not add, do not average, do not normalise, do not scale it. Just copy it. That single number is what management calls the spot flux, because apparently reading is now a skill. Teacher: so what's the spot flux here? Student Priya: 20.15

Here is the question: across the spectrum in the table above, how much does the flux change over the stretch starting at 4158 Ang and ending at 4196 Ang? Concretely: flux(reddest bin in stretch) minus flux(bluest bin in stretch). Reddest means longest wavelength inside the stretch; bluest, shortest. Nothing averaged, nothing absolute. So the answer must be -1.3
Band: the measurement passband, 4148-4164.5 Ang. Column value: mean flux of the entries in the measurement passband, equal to 22.0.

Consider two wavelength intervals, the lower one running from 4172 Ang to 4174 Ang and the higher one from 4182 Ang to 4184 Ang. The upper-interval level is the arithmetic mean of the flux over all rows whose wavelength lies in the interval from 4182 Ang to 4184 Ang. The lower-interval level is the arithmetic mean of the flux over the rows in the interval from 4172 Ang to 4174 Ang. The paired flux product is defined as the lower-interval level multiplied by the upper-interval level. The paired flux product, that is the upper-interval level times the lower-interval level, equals 507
